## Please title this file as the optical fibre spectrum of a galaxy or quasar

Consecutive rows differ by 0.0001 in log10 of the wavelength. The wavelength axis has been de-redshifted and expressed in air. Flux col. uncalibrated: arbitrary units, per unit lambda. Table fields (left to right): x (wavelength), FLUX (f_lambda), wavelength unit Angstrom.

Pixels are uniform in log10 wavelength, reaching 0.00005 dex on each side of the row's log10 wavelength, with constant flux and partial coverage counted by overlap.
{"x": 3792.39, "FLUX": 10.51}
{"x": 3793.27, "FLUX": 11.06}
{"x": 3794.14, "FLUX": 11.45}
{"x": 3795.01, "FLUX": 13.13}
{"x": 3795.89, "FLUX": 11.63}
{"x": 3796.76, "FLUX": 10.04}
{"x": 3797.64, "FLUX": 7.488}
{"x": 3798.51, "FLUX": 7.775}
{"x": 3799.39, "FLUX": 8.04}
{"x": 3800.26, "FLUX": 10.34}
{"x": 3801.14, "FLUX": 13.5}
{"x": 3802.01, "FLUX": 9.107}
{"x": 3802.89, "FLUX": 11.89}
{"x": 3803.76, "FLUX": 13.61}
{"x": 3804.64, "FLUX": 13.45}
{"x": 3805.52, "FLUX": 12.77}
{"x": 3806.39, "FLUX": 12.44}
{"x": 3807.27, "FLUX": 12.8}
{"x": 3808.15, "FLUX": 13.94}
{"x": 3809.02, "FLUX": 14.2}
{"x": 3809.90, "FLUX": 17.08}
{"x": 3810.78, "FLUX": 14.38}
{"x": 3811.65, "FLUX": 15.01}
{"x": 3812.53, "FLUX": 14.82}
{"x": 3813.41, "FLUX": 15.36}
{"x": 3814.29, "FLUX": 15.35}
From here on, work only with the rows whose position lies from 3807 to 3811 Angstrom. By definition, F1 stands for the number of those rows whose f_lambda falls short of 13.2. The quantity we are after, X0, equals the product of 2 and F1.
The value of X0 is 2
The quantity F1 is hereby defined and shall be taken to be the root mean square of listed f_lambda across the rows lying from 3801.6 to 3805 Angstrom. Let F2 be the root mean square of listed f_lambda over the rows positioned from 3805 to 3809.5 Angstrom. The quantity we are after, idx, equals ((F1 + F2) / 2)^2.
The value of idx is 161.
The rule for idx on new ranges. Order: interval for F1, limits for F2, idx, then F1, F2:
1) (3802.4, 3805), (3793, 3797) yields 150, 13.0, 11.51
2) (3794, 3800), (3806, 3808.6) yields 135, 10.1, 13.08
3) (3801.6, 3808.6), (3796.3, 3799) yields 111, 12.6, 8.51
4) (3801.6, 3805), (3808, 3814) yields 184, 12.1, 15.00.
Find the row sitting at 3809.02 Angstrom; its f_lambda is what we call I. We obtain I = 14.2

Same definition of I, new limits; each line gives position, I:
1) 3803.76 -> 13.61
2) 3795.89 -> 11.63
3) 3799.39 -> 8.04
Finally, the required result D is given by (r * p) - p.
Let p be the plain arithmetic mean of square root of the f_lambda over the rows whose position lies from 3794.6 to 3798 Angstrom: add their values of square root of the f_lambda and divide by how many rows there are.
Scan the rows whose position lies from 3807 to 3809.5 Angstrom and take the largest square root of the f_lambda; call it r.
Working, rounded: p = 3.2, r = 3.8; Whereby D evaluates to 9.0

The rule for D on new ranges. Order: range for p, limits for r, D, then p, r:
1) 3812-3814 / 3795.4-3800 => 9.4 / 3.9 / 3.4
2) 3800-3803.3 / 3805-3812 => 10.5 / 3.3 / 4.1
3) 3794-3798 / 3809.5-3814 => 10.2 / 3.3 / 4.1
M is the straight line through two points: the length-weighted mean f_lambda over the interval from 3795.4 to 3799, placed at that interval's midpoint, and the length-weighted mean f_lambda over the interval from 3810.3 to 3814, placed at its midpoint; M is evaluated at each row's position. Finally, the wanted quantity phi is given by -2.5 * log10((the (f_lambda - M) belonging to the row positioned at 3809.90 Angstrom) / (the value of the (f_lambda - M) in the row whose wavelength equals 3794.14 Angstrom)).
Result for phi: 0.1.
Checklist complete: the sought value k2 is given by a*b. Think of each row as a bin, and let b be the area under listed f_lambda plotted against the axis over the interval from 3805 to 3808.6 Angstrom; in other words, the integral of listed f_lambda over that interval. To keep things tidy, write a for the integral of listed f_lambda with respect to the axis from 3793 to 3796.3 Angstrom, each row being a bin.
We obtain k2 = 1834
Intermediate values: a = 39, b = 47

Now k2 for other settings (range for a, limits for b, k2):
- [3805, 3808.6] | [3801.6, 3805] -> 1911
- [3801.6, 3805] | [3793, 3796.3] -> 1596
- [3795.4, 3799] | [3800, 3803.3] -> 1234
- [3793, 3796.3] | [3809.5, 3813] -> 2097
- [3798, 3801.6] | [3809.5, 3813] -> 1903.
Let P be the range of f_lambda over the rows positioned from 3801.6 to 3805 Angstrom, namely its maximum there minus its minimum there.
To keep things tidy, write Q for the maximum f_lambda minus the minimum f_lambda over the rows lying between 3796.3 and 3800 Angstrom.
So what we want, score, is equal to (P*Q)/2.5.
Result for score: 4.6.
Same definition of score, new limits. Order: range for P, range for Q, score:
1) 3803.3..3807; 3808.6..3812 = 1.3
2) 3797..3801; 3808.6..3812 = 3.3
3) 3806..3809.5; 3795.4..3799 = 2.9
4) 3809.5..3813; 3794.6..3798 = 6.1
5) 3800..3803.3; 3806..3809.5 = 3.1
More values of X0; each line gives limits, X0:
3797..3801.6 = 8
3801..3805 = 4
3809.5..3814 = 0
